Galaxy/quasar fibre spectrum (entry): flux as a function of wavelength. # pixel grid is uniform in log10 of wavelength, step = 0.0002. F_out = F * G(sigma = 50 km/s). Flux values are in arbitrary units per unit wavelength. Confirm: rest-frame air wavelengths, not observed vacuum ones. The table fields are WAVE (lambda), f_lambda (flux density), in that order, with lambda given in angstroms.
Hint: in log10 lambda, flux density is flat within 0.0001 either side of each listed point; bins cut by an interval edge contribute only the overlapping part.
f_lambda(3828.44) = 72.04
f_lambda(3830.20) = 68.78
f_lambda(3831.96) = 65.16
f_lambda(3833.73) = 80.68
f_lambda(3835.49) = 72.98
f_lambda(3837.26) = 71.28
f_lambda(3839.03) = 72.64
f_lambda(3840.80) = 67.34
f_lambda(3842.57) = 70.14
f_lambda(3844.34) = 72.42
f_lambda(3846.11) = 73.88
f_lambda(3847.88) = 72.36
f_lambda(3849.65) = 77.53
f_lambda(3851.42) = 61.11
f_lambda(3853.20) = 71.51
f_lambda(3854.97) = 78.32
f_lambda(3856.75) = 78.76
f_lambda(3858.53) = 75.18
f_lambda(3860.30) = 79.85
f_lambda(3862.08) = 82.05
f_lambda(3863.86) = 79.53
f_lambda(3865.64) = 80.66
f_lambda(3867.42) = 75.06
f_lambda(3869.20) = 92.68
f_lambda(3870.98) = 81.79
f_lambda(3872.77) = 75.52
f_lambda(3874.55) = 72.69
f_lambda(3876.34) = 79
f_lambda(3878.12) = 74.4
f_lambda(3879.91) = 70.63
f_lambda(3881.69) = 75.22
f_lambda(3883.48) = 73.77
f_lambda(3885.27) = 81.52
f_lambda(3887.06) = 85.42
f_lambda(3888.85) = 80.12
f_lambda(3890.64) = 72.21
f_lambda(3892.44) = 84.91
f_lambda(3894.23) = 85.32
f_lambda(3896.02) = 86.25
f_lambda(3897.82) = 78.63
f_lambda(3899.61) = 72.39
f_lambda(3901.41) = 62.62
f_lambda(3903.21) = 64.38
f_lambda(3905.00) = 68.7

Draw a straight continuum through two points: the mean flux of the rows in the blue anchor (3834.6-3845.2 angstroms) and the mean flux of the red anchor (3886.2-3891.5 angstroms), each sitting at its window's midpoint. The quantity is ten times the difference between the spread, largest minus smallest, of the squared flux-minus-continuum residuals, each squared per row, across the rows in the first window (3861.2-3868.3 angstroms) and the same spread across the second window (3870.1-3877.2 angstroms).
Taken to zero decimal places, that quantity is 229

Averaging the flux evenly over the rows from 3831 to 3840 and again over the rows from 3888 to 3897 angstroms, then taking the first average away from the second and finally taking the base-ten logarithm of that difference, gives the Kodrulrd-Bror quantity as 1.0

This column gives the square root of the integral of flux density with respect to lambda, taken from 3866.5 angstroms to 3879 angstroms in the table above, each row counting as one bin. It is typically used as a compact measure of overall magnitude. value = 31.4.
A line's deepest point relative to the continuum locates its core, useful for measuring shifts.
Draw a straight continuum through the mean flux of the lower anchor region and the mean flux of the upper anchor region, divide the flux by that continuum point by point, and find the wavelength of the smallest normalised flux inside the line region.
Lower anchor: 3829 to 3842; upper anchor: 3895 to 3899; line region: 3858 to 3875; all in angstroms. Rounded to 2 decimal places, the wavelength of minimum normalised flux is 3874.55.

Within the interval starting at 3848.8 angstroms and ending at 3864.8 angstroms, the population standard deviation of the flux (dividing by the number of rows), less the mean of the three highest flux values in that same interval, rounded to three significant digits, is -74.5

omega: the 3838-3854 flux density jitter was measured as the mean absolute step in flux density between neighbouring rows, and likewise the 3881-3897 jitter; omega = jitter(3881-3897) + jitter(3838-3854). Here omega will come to 10.7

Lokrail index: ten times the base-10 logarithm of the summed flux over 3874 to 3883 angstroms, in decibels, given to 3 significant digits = 25.7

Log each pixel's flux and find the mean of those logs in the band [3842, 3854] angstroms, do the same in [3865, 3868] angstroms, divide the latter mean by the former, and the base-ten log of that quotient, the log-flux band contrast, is 0.0091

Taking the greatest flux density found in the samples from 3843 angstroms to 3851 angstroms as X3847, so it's 77.53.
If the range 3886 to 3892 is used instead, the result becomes 85.42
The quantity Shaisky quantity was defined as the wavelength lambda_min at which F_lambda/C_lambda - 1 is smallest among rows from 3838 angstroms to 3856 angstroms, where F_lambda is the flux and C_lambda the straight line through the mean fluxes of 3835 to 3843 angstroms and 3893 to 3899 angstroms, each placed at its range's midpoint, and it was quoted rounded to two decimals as 3851.42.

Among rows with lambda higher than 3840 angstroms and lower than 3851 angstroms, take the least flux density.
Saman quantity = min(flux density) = 67.34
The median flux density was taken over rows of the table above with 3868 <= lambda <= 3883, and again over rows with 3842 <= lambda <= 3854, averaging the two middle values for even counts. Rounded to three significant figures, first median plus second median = 148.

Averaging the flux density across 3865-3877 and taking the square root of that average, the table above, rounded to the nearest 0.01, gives 8.92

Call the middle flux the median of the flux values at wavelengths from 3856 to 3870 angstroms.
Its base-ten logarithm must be 1.90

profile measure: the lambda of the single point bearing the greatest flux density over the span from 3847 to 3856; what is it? 3854.97 angstroms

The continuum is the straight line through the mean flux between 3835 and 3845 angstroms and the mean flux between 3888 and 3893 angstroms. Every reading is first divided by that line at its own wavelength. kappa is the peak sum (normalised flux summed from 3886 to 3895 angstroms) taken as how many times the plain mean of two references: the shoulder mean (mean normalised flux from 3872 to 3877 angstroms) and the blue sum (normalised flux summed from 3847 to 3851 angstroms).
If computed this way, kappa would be 3.4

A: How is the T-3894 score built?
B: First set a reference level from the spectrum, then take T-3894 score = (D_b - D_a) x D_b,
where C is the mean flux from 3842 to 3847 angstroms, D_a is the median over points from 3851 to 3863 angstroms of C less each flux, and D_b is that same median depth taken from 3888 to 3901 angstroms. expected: 14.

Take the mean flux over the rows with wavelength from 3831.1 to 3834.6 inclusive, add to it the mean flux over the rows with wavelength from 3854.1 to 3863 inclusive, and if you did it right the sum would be 152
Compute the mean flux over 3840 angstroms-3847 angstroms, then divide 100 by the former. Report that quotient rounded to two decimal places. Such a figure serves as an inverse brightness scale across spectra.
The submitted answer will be 1.41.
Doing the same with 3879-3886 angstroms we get 1.33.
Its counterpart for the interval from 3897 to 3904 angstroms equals 1.44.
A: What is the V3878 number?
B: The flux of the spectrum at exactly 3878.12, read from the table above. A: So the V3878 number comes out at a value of 74.4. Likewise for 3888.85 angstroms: 80.12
